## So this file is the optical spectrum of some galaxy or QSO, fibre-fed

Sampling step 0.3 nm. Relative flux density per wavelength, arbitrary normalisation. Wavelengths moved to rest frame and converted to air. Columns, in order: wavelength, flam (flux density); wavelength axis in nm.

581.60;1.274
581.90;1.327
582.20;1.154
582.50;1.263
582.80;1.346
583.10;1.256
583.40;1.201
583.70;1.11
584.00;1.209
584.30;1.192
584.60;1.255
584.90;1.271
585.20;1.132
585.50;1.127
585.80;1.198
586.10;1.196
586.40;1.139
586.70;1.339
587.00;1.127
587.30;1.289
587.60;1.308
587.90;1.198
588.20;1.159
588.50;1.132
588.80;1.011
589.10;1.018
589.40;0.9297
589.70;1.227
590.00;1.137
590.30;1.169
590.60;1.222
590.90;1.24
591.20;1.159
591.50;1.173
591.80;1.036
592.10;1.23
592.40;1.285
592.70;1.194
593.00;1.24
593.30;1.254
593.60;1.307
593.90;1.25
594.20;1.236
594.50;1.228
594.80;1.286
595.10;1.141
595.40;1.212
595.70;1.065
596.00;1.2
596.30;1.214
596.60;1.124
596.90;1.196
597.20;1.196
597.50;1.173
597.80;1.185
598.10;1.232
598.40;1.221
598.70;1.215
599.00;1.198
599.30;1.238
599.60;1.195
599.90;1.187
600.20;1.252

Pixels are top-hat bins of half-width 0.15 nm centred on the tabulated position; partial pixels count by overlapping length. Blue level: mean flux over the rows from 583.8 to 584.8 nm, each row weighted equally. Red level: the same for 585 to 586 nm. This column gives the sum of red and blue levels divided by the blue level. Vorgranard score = 1.95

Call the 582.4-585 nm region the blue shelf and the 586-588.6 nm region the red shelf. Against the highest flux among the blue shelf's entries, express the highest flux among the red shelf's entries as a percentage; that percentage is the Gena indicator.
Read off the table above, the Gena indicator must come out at 99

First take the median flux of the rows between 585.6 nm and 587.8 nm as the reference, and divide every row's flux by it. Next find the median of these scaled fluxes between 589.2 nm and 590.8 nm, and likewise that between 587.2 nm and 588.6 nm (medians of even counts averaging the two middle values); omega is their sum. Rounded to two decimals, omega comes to 1.98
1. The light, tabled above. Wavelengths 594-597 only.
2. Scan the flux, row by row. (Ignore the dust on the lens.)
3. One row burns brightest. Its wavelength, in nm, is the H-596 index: 594.80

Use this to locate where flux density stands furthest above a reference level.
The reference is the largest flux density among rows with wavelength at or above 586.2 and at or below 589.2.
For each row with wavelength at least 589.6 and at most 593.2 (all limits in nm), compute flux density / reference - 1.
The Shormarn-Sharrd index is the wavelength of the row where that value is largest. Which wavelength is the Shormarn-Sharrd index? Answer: 592.40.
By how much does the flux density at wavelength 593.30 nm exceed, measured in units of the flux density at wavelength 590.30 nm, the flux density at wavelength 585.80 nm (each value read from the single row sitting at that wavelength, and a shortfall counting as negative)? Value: 0.048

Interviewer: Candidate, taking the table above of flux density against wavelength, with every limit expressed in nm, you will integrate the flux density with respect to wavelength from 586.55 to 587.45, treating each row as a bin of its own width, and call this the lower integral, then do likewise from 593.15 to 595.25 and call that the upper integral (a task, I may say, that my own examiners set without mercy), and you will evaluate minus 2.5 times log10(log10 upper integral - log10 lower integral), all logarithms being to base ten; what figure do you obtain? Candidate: 1.1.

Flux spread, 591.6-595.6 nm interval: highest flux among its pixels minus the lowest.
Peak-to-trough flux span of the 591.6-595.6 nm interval 0.27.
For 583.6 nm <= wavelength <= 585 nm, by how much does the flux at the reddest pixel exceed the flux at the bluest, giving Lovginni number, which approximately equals 0.16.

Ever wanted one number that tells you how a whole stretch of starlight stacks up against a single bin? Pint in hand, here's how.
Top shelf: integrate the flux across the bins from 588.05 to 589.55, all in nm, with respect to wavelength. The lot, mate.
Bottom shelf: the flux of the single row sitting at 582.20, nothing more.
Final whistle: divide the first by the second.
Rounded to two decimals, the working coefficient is 1.36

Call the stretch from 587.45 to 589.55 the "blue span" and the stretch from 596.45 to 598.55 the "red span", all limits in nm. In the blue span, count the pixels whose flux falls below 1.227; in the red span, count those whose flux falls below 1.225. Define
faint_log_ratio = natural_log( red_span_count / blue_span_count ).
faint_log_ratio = 0.0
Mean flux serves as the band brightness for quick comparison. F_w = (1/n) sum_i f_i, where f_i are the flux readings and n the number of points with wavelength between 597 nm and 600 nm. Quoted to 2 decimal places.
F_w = 1.20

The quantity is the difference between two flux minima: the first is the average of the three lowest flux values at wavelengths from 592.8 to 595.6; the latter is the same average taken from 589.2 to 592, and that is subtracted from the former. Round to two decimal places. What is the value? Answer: 0.16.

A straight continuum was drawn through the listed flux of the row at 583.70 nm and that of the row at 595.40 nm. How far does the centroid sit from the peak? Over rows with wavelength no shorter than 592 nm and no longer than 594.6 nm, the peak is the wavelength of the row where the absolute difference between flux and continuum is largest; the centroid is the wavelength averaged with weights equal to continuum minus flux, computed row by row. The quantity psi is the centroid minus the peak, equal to -0.38 nm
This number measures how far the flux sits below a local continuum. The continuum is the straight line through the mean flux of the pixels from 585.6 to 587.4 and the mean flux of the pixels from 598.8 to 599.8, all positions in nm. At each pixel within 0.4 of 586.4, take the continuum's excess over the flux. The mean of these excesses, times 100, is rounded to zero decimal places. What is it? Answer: -1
